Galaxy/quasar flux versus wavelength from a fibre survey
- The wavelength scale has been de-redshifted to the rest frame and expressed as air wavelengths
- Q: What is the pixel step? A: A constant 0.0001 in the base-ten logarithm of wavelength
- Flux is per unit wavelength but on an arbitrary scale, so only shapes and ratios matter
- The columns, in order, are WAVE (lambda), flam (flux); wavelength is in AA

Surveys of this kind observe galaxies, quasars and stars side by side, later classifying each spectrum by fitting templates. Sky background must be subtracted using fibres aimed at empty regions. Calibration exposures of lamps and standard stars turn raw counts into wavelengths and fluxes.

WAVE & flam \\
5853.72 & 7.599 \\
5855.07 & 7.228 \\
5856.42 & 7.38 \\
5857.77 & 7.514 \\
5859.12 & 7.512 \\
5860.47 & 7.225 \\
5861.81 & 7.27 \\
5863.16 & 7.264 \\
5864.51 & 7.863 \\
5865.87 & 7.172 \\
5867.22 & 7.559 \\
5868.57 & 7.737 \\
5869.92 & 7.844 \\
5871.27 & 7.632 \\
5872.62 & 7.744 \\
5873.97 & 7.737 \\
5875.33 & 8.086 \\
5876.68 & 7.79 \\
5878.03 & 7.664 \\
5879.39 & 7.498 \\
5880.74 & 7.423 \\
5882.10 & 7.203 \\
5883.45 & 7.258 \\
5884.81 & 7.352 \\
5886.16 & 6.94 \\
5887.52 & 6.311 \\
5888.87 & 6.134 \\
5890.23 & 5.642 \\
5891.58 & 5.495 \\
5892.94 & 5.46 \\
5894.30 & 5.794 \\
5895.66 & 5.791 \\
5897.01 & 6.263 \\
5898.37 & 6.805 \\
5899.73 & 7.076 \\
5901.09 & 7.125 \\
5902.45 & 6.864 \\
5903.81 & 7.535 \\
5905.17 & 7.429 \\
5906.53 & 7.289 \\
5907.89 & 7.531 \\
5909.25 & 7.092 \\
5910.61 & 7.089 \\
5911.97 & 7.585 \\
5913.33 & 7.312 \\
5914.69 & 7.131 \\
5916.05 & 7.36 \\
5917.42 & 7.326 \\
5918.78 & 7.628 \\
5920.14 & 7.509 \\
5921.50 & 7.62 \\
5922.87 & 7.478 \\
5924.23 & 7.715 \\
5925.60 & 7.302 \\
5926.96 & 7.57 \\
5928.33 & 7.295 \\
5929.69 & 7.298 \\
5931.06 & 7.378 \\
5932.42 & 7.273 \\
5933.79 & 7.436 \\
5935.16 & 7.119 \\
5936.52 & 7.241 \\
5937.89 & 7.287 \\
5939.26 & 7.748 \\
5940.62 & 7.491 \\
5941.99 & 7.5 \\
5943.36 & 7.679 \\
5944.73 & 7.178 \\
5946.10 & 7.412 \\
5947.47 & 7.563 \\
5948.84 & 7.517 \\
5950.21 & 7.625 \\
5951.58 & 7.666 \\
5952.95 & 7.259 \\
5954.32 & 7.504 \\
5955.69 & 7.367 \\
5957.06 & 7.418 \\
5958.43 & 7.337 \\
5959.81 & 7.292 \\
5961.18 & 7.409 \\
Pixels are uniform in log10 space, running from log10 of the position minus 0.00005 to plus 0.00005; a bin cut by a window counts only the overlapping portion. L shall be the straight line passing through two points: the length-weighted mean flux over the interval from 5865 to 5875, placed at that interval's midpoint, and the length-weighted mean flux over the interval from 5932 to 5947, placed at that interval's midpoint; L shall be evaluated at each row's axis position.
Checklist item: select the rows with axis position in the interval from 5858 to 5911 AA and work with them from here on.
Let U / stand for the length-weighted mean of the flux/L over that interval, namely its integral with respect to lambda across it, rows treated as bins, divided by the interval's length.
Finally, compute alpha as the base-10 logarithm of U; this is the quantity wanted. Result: -0.030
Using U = 0.93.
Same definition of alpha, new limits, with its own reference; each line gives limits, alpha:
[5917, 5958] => 0.002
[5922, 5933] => -0.001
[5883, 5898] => -0.086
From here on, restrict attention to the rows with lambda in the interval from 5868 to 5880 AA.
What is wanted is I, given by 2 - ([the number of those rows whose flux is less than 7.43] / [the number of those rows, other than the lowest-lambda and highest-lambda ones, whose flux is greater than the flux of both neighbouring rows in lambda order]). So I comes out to 2.0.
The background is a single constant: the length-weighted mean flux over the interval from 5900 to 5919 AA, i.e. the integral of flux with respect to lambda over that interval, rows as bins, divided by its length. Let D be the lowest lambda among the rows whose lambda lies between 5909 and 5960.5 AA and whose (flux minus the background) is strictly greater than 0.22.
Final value 5911.97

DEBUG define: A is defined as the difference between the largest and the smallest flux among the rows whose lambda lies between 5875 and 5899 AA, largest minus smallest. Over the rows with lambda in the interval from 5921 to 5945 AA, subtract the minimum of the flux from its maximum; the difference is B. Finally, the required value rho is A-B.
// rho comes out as 2.0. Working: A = 2.6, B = 0.6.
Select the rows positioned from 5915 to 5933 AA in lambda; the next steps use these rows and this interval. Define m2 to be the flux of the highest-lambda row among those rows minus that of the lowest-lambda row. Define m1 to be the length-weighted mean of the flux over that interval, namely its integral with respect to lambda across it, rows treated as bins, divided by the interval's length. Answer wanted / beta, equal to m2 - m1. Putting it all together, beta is -7.5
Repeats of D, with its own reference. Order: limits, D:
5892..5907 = 5903.81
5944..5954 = 5947.47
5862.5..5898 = 5864.51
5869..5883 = 5869.92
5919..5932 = 5921.50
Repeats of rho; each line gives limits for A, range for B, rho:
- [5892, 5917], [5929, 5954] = 1.5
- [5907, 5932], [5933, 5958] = 0.0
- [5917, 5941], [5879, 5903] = -1.4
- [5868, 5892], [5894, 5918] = 0.8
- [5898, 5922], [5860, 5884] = -0.1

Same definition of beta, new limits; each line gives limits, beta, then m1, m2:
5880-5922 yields -6.7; 6.91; 0.20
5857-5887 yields -8.1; 7.51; -0.57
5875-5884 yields -8.4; 7.55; -0.83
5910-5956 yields -7.1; 7.43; 0.28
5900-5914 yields -7.1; 7.28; 0.19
